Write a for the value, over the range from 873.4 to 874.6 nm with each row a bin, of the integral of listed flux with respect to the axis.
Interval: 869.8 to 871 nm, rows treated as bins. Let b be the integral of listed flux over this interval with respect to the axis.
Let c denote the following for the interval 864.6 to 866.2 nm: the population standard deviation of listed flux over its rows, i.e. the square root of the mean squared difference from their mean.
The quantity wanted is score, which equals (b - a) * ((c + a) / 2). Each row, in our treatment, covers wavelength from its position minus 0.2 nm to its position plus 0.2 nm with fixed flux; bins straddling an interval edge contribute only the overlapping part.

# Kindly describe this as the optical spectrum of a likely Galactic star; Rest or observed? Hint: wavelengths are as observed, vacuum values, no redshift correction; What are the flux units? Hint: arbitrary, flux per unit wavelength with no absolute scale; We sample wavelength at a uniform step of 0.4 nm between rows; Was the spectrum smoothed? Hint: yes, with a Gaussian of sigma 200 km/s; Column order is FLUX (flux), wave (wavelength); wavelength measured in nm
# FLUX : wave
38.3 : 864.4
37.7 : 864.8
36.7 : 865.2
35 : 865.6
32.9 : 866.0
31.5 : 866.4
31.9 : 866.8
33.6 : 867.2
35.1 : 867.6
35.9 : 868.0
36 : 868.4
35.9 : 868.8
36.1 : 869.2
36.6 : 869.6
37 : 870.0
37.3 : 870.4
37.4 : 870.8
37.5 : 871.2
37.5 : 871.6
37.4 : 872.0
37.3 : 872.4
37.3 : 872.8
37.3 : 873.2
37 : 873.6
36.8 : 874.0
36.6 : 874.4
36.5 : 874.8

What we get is 12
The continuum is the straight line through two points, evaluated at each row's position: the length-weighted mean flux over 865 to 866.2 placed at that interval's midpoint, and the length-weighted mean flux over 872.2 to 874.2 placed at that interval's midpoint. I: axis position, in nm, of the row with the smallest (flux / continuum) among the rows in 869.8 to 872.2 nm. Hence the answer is 872.0 nm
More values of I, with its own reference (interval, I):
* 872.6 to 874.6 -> 874.4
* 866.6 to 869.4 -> 866.8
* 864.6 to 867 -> 866.4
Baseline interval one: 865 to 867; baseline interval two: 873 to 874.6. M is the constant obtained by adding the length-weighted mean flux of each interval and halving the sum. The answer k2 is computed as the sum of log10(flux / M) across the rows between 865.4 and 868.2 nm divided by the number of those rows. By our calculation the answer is -0.020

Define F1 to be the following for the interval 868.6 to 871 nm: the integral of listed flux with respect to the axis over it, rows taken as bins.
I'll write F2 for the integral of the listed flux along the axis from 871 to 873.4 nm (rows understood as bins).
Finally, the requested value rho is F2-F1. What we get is 2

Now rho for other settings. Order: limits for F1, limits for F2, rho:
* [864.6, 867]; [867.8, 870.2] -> 5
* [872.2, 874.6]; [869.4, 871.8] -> 0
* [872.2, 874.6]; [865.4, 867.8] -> -9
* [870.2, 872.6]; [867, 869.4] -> -5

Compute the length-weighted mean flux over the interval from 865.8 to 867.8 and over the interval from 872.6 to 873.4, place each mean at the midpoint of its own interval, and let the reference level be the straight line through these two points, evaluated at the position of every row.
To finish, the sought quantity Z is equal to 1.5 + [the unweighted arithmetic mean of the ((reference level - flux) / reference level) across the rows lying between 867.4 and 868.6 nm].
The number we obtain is 1.45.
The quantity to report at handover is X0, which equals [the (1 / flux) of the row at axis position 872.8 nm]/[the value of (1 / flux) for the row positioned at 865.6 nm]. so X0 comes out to 0.94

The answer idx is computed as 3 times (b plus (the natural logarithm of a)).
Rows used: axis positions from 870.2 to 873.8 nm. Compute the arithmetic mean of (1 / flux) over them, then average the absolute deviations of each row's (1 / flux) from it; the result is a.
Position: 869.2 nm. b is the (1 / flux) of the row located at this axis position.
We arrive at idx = -28.4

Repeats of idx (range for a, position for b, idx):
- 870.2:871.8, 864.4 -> -29.4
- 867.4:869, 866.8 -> -24.8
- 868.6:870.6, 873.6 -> -23.8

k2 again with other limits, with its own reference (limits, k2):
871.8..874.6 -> 0.022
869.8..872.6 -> 0.025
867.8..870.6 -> 0.014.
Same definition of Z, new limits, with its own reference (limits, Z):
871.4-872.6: 1.48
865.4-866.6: 1.48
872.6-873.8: 1.51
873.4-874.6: 1.53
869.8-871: 1.45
